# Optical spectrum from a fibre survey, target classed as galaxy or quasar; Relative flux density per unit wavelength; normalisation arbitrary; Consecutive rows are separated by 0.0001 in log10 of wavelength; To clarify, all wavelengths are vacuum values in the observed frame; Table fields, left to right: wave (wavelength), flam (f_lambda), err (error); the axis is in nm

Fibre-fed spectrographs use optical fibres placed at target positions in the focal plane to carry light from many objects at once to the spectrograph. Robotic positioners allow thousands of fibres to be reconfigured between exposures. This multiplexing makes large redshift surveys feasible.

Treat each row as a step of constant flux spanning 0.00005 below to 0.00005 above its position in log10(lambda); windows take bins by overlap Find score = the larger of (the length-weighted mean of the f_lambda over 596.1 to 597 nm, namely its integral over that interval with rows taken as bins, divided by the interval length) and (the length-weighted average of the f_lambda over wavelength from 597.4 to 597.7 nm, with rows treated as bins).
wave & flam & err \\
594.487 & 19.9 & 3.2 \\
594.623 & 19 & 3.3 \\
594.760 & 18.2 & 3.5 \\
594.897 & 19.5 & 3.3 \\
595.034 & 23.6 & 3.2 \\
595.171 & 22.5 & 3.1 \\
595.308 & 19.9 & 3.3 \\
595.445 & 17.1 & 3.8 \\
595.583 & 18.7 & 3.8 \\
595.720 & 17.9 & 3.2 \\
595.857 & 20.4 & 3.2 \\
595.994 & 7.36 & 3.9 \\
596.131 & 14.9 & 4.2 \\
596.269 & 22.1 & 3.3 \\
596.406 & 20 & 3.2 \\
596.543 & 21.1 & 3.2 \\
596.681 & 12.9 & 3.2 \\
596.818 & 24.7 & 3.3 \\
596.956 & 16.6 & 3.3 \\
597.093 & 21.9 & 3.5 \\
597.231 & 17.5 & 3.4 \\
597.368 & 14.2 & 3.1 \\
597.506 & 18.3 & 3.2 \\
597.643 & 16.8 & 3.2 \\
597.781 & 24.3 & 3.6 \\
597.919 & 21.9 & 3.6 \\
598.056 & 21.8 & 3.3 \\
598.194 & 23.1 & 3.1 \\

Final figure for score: 19.1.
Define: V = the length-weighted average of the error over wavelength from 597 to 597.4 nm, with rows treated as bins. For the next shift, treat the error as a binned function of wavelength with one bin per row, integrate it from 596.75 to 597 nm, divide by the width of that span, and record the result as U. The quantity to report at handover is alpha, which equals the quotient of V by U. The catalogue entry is 1.02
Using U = 3.29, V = 3.36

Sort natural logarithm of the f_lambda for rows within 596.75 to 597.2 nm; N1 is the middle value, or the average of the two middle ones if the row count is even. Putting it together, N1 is 3.09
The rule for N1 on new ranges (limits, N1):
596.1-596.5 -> 3.00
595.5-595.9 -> 2.93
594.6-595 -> 2.94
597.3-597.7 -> 2.82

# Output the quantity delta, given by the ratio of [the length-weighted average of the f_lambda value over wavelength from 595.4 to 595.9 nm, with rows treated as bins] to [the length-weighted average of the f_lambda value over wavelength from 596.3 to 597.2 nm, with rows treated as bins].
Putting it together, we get 0.94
